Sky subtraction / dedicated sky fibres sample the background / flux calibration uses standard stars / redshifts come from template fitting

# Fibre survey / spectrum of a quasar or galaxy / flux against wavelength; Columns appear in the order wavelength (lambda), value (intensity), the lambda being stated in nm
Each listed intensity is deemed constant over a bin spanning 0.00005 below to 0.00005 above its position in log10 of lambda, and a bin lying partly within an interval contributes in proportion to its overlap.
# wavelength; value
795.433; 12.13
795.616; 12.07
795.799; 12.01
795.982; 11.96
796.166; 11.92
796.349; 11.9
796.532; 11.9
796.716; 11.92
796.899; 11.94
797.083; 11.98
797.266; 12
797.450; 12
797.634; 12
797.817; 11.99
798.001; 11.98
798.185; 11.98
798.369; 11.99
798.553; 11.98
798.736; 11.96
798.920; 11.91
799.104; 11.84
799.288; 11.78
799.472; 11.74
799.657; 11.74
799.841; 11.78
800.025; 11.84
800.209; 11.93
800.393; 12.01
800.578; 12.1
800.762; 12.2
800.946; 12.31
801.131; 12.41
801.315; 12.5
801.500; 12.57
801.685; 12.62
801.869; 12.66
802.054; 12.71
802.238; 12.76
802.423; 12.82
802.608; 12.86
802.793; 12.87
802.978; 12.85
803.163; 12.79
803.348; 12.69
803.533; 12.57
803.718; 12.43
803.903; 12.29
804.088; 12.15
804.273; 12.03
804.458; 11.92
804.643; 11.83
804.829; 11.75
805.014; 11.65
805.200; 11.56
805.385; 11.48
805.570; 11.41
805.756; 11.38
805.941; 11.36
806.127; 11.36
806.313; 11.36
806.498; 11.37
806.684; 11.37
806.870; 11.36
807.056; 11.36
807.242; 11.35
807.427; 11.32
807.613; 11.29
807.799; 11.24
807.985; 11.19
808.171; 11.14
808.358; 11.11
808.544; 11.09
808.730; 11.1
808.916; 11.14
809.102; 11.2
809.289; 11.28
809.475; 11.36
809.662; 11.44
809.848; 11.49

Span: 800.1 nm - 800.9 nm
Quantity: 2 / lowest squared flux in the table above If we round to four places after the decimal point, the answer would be 0.0141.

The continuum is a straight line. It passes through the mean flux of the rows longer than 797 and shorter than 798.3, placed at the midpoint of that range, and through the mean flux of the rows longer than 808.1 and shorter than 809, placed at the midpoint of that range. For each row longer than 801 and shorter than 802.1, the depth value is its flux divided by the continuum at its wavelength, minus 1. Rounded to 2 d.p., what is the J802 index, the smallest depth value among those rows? 0.06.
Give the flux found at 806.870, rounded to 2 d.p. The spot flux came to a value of 11.36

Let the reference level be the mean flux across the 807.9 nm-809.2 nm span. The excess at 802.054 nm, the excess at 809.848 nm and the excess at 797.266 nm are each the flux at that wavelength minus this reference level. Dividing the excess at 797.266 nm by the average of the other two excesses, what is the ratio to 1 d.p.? 0.9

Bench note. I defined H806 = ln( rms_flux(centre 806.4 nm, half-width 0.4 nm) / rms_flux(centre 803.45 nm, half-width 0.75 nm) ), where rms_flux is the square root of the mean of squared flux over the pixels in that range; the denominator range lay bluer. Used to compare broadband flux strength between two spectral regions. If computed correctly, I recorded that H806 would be -0.102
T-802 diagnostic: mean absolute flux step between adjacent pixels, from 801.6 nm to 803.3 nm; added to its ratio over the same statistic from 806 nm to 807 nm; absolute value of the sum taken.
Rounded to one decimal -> 8.3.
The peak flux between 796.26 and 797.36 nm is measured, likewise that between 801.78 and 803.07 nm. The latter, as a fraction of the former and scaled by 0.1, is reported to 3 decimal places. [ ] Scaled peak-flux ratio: 0.107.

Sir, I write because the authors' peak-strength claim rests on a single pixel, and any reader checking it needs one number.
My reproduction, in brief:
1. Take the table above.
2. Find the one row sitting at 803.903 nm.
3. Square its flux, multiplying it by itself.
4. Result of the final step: 151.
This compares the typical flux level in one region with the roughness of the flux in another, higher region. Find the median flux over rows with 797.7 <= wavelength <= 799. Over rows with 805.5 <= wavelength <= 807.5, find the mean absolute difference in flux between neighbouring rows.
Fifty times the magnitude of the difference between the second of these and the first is 598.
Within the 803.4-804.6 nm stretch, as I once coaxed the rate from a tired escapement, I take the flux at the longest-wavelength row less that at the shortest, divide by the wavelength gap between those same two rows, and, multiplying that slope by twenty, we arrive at -14.1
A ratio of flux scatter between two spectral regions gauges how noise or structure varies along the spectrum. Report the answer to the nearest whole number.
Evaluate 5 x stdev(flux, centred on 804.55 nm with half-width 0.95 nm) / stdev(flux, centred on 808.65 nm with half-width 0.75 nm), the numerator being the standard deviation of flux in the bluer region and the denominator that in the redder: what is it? 25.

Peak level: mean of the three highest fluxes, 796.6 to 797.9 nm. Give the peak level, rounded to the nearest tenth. 12.0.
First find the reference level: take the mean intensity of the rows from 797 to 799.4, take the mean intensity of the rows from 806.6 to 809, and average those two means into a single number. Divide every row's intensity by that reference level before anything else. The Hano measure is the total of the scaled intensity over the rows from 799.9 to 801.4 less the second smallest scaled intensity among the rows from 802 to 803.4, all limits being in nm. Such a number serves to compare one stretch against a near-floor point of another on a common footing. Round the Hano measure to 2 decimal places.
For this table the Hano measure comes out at 7.30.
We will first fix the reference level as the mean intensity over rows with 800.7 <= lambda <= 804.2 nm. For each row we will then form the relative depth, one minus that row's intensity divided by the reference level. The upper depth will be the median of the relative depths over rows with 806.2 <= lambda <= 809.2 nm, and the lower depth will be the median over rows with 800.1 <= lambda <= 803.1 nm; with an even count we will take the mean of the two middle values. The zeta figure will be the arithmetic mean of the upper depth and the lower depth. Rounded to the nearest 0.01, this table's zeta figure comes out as 0.05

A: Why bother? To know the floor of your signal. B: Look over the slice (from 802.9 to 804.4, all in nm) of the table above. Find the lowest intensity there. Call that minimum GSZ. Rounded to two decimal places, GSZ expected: 12.03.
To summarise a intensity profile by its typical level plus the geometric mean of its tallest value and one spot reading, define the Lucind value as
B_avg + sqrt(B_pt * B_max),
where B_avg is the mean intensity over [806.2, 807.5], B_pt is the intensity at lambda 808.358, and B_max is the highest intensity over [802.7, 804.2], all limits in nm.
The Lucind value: 23.3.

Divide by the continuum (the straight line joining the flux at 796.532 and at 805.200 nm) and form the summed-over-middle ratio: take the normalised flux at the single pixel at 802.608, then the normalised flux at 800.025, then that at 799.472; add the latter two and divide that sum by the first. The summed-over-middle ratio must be 1.82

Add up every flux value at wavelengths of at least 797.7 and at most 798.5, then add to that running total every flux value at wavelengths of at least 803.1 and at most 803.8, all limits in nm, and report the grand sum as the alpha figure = 98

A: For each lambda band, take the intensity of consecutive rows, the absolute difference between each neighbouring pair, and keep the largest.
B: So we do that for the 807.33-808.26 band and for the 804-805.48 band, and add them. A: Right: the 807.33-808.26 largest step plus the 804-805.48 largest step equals 0.17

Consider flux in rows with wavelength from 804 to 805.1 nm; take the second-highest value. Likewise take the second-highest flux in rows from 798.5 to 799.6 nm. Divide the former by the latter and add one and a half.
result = 2.51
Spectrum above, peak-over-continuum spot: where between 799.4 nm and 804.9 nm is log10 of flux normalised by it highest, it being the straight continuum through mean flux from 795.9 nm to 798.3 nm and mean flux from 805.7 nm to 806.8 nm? 802.793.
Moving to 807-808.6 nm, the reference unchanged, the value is 807.242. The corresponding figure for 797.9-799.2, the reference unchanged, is 798.553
